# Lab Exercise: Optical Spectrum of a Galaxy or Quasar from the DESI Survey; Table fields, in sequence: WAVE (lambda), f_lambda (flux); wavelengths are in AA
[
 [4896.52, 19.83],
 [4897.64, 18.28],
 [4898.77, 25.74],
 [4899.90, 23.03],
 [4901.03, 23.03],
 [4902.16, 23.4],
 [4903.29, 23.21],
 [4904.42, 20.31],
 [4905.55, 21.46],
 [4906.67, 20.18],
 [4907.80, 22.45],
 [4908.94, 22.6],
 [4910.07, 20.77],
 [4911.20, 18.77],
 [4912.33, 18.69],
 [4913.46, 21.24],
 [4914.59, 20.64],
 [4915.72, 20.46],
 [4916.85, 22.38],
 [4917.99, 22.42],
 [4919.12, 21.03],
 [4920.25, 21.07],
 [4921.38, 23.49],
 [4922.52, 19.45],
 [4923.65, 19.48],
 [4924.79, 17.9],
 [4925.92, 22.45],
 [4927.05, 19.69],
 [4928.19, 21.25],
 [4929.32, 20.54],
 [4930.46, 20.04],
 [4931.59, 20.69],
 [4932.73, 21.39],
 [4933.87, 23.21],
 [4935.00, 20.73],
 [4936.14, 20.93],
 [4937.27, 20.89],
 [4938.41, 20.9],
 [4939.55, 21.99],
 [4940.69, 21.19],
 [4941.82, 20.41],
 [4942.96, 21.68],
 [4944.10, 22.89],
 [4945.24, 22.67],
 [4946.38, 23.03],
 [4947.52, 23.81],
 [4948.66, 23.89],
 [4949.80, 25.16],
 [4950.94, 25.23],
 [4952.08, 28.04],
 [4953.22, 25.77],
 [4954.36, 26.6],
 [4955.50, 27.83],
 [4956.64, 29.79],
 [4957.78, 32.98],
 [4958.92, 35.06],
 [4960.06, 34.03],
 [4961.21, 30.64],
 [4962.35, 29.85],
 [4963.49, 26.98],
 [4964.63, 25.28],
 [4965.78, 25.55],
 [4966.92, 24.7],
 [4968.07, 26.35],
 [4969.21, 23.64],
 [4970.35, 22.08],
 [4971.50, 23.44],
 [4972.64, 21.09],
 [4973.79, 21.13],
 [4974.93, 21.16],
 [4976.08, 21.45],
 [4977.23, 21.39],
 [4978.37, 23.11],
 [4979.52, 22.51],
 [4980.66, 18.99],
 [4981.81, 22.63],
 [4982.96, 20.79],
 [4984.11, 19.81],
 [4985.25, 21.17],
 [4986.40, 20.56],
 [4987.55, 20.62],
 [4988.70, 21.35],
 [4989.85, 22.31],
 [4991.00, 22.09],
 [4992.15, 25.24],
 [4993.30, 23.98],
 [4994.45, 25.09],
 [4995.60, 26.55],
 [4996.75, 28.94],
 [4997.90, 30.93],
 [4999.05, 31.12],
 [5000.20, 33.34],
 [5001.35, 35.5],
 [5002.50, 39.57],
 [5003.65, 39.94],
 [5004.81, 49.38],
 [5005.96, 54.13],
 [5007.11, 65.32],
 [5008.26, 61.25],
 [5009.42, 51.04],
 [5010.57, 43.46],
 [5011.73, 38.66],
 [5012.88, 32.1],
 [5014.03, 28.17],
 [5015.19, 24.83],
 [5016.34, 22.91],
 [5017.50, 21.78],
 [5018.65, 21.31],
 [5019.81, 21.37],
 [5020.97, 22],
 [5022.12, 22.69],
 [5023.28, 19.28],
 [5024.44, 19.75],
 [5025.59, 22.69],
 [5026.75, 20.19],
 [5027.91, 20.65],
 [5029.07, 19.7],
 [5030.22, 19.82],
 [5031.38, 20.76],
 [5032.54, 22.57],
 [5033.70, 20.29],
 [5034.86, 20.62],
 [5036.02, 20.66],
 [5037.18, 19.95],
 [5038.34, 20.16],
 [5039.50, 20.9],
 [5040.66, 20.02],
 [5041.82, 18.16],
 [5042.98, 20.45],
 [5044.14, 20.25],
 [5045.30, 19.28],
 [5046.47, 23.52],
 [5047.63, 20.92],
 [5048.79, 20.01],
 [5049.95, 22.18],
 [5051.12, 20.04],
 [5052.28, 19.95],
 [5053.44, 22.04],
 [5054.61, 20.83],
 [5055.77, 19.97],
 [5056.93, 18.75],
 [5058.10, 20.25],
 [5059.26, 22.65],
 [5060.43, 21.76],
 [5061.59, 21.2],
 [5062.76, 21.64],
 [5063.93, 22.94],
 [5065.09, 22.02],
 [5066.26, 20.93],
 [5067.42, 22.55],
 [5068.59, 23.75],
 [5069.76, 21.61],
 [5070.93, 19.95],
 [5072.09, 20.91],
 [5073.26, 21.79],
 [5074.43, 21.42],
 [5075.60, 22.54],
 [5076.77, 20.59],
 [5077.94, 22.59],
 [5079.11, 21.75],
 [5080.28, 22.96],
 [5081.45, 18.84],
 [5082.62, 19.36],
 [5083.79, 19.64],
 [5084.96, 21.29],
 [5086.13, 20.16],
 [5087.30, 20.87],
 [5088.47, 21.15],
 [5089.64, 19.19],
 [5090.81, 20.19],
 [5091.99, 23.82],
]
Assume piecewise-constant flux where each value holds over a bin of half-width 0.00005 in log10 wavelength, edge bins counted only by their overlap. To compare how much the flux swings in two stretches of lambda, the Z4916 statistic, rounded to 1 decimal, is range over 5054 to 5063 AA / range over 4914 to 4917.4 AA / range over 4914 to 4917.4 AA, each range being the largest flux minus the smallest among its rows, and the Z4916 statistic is 1.1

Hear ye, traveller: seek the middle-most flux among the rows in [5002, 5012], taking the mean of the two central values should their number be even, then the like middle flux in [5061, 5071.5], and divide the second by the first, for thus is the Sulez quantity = 0.44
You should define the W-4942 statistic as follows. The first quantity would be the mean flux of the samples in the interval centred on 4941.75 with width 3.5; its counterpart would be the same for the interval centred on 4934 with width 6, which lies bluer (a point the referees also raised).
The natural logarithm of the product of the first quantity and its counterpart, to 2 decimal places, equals 6.11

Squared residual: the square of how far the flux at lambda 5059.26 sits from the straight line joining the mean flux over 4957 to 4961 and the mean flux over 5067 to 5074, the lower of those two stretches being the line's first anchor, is 0.1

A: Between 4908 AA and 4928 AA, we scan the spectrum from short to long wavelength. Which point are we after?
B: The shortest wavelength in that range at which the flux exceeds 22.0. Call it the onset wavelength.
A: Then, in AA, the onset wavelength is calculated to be 4908.94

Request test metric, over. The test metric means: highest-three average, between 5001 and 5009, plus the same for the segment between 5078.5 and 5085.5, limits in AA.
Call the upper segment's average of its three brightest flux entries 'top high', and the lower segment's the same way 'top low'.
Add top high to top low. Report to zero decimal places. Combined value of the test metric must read 82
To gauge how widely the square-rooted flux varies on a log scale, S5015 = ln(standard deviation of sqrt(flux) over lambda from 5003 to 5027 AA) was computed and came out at 0.2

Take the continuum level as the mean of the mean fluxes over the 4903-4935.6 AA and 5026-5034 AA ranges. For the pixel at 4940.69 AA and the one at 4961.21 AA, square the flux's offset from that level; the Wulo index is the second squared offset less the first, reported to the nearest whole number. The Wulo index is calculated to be 97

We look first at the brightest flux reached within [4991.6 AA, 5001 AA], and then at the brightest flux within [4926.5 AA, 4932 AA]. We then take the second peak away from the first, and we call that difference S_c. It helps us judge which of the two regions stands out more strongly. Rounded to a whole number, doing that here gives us 12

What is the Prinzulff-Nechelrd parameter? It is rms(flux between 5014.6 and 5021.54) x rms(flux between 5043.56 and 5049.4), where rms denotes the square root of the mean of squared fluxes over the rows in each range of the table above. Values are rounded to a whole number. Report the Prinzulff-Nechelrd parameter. 467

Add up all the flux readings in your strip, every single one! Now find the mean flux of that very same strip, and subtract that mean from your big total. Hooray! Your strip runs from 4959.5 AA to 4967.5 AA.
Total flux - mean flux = 169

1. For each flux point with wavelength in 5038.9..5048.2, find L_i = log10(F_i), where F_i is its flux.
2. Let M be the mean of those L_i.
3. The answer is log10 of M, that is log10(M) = 0.117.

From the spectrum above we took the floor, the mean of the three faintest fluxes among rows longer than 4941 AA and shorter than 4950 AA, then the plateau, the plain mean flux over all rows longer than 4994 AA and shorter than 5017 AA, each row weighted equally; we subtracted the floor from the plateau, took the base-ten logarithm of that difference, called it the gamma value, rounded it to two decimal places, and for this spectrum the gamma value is 1.22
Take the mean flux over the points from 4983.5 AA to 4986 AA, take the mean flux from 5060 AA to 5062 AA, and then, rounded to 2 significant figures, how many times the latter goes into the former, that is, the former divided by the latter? 0.95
